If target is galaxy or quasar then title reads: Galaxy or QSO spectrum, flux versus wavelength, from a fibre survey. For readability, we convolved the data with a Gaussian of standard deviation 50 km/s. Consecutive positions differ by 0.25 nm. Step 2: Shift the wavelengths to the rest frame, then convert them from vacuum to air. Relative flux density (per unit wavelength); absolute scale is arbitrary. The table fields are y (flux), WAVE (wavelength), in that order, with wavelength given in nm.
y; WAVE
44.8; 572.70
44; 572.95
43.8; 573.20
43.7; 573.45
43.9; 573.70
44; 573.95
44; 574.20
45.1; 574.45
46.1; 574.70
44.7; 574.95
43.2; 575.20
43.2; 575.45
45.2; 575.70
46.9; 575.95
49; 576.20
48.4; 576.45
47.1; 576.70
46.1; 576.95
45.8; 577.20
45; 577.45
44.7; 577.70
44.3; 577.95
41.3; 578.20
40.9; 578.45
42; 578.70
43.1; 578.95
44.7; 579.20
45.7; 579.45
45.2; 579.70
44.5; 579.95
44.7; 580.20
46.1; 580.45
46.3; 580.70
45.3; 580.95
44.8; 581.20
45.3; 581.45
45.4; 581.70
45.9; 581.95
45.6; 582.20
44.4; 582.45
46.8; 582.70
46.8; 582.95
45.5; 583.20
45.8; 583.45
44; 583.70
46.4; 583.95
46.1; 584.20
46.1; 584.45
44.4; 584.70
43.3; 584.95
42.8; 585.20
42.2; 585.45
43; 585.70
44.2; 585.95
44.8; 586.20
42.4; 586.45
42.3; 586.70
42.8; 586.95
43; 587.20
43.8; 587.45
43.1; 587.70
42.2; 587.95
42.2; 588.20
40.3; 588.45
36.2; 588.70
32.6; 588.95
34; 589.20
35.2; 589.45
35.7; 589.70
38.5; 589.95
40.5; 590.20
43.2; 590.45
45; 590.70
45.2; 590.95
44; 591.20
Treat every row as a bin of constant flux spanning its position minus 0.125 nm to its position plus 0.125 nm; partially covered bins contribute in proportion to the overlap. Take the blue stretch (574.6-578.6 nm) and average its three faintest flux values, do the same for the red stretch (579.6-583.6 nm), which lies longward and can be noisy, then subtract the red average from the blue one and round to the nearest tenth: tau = -2.7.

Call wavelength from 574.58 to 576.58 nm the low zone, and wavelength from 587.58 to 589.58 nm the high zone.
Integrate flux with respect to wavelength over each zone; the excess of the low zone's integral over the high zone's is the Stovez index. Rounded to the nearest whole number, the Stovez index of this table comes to 15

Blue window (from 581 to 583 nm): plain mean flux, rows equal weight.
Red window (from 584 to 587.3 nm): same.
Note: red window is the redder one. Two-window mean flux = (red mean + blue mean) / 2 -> 44.6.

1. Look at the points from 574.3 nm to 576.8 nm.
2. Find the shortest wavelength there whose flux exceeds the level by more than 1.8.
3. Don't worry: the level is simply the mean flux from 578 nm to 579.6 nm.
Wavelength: 574.45 nm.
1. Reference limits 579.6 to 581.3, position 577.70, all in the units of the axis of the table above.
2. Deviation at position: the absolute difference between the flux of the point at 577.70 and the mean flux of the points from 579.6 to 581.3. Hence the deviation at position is 0.6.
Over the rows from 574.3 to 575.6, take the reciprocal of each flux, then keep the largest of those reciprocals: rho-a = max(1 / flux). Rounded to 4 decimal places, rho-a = 0.0231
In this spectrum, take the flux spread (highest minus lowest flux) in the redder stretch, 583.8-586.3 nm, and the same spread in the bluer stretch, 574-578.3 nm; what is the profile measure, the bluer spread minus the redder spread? 3.5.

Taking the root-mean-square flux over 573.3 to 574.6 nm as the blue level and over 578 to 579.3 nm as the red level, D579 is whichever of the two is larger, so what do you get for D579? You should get 44.1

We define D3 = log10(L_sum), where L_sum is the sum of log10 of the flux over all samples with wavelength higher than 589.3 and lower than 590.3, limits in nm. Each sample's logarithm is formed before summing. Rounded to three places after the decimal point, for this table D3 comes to 0.799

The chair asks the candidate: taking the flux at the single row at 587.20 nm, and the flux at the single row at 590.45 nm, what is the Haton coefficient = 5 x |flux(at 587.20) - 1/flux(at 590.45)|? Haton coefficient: 215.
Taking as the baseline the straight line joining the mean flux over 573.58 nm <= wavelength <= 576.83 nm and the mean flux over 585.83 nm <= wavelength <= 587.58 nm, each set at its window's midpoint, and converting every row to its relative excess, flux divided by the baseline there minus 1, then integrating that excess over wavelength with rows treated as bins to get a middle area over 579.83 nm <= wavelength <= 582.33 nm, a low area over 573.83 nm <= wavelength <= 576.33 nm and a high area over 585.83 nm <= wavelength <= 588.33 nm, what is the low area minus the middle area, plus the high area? -0.1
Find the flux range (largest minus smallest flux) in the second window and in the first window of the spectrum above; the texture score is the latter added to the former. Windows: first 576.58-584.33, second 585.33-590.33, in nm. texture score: 18.4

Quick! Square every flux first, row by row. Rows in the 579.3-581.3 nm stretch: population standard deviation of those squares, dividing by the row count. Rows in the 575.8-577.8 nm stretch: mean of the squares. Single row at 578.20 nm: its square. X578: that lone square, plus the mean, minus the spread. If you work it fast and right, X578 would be 3826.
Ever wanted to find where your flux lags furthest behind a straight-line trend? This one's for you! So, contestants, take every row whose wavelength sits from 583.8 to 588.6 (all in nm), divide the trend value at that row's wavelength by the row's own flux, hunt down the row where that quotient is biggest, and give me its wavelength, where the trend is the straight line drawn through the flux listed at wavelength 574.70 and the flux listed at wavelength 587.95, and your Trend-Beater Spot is 588.45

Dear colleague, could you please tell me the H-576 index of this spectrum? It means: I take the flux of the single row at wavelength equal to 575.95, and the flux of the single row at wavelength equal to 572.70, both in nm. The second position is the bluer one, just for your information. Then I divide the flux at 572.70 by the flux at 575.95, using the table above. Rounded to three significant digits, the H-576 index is 0.955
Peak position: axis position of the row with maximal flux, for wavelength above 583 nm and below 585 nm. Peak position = 583.95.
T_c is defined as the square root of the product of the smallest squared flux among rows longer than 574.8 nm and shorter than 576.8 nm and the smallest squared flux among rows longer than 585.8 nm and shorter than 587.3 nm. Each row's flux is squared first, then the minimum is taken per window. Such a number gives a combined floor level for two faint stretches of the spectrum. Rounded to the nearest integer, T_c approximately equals 1827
